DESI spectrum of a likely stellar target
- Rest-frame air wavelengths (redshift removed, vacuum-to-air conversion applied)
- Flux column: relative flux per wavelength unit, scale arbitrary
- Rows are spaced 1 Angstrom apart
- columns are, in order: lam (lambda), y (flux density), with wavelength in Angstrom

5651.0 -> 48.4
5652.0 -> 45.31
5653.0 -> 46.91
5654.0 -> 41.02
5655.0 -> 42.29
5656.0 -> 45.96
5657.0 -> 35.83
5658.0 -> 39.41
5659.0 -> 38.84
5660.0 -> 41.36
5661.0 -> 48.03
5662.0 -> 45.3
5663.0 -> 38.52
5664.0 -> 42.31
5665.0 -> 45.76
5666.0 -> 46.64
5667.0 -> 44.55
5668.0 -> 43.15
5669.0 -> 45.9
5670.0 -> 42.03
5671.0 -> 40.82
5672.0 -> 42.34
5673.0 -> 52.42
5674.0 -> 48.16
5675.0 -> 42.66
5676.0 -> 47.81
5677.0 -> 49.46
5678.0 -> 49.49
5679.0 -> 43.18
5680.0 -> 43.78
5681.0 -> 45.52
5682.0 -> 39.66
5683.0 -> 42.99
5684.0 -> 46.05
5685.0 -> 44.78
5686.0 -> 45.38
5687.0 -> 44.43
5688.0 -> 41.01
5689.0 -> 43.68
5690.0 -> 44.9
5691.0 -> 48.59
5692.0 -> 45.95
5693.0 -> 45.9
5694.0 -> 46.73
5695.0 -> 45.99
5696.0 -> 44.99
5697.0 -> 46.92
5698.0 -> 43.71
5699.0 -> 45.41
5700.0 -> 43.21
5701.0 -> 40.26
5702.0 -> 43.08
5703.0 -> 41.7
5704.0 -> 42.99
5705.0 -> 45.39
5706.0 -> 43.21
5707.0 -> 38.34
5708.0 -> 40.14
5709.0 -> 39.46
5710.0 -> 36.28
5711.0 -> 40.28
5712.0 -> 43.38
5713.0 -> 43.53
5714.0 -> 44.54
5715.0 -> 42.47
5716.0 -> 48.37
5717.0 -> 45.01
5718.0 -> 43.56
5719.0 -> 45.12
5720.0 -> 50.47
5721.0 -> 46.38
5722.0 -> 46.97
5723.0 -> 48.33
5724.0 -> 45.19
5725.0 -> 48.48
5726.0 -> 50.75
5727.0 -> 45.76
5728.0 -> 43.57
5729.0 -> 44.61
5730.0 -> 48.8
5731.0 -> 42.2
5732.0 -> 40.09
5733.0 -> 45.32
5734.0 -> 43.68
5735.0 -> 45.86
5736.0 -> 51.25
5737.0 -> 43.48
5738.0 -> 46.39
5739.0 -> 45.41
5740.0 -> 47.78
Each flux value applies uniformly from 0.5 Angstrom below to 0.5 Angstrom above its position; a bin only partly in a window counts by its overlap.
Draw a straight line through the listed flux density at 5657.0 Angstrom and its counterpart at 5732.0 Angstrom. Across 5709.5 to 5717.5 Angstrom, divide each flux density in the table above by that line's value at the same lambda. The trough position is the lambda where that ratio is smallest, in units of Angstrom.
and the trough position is 5710.0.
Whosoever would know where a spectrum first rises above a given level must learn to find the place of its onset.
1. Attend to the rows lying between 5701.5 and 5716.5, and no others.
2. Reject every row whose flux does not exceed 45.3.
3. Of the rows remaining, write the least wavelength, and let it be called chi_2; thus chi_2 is 5705.0 Angstrom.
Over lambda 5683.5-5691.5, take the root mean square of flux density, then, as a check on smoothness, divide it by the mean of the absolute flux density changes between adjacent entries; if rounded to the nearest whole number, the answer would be 23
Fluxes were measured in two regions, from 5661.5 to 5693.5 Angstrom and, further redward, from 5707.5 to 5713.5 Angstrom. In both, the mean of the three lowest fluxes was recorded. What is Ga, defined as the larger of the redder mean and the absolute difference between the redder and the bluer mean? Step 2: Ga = 38.6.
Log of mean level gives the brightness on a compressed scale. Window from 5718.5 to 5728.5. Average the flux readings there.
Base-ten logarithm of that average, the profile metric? 1.67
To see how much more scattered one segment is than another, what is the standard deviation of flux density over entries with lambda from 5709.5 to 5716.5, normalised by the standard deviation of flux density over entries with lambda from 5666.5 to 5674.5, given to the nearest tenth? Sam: 1.0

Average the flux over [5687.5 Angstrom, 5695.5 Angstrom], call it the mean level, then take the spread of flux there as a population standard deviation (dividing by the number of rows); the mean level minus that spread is 43.2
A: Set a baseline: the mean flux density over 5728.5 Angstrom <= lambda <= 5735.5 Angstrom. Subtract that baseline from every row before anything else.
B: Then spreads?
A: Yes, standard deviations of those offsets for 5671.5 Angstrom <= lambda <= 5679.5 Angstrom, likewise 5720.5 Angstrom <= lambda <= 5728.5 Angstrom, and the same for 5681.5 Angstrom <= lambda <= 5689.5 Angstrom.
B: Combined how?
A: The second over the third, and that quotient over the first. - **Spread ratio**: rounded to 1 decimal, 0.3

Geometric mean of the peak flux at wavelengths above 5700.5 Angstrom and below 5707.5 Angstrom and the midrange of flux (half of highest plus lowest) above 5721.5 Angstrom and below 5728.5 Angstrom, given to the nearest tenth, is 46.3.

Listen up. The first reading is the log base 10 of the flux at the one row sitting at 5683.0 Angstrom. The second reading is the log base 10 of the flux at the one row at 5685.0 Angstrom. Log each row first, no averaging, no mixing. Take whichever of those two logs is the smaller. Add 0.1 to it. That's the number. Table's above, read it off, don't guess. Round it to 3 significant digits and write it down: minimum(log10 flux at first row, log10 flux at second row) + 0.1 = 1.73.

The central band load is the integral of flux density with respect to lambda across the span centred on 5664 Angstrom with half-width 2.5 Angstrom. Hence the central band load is 219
